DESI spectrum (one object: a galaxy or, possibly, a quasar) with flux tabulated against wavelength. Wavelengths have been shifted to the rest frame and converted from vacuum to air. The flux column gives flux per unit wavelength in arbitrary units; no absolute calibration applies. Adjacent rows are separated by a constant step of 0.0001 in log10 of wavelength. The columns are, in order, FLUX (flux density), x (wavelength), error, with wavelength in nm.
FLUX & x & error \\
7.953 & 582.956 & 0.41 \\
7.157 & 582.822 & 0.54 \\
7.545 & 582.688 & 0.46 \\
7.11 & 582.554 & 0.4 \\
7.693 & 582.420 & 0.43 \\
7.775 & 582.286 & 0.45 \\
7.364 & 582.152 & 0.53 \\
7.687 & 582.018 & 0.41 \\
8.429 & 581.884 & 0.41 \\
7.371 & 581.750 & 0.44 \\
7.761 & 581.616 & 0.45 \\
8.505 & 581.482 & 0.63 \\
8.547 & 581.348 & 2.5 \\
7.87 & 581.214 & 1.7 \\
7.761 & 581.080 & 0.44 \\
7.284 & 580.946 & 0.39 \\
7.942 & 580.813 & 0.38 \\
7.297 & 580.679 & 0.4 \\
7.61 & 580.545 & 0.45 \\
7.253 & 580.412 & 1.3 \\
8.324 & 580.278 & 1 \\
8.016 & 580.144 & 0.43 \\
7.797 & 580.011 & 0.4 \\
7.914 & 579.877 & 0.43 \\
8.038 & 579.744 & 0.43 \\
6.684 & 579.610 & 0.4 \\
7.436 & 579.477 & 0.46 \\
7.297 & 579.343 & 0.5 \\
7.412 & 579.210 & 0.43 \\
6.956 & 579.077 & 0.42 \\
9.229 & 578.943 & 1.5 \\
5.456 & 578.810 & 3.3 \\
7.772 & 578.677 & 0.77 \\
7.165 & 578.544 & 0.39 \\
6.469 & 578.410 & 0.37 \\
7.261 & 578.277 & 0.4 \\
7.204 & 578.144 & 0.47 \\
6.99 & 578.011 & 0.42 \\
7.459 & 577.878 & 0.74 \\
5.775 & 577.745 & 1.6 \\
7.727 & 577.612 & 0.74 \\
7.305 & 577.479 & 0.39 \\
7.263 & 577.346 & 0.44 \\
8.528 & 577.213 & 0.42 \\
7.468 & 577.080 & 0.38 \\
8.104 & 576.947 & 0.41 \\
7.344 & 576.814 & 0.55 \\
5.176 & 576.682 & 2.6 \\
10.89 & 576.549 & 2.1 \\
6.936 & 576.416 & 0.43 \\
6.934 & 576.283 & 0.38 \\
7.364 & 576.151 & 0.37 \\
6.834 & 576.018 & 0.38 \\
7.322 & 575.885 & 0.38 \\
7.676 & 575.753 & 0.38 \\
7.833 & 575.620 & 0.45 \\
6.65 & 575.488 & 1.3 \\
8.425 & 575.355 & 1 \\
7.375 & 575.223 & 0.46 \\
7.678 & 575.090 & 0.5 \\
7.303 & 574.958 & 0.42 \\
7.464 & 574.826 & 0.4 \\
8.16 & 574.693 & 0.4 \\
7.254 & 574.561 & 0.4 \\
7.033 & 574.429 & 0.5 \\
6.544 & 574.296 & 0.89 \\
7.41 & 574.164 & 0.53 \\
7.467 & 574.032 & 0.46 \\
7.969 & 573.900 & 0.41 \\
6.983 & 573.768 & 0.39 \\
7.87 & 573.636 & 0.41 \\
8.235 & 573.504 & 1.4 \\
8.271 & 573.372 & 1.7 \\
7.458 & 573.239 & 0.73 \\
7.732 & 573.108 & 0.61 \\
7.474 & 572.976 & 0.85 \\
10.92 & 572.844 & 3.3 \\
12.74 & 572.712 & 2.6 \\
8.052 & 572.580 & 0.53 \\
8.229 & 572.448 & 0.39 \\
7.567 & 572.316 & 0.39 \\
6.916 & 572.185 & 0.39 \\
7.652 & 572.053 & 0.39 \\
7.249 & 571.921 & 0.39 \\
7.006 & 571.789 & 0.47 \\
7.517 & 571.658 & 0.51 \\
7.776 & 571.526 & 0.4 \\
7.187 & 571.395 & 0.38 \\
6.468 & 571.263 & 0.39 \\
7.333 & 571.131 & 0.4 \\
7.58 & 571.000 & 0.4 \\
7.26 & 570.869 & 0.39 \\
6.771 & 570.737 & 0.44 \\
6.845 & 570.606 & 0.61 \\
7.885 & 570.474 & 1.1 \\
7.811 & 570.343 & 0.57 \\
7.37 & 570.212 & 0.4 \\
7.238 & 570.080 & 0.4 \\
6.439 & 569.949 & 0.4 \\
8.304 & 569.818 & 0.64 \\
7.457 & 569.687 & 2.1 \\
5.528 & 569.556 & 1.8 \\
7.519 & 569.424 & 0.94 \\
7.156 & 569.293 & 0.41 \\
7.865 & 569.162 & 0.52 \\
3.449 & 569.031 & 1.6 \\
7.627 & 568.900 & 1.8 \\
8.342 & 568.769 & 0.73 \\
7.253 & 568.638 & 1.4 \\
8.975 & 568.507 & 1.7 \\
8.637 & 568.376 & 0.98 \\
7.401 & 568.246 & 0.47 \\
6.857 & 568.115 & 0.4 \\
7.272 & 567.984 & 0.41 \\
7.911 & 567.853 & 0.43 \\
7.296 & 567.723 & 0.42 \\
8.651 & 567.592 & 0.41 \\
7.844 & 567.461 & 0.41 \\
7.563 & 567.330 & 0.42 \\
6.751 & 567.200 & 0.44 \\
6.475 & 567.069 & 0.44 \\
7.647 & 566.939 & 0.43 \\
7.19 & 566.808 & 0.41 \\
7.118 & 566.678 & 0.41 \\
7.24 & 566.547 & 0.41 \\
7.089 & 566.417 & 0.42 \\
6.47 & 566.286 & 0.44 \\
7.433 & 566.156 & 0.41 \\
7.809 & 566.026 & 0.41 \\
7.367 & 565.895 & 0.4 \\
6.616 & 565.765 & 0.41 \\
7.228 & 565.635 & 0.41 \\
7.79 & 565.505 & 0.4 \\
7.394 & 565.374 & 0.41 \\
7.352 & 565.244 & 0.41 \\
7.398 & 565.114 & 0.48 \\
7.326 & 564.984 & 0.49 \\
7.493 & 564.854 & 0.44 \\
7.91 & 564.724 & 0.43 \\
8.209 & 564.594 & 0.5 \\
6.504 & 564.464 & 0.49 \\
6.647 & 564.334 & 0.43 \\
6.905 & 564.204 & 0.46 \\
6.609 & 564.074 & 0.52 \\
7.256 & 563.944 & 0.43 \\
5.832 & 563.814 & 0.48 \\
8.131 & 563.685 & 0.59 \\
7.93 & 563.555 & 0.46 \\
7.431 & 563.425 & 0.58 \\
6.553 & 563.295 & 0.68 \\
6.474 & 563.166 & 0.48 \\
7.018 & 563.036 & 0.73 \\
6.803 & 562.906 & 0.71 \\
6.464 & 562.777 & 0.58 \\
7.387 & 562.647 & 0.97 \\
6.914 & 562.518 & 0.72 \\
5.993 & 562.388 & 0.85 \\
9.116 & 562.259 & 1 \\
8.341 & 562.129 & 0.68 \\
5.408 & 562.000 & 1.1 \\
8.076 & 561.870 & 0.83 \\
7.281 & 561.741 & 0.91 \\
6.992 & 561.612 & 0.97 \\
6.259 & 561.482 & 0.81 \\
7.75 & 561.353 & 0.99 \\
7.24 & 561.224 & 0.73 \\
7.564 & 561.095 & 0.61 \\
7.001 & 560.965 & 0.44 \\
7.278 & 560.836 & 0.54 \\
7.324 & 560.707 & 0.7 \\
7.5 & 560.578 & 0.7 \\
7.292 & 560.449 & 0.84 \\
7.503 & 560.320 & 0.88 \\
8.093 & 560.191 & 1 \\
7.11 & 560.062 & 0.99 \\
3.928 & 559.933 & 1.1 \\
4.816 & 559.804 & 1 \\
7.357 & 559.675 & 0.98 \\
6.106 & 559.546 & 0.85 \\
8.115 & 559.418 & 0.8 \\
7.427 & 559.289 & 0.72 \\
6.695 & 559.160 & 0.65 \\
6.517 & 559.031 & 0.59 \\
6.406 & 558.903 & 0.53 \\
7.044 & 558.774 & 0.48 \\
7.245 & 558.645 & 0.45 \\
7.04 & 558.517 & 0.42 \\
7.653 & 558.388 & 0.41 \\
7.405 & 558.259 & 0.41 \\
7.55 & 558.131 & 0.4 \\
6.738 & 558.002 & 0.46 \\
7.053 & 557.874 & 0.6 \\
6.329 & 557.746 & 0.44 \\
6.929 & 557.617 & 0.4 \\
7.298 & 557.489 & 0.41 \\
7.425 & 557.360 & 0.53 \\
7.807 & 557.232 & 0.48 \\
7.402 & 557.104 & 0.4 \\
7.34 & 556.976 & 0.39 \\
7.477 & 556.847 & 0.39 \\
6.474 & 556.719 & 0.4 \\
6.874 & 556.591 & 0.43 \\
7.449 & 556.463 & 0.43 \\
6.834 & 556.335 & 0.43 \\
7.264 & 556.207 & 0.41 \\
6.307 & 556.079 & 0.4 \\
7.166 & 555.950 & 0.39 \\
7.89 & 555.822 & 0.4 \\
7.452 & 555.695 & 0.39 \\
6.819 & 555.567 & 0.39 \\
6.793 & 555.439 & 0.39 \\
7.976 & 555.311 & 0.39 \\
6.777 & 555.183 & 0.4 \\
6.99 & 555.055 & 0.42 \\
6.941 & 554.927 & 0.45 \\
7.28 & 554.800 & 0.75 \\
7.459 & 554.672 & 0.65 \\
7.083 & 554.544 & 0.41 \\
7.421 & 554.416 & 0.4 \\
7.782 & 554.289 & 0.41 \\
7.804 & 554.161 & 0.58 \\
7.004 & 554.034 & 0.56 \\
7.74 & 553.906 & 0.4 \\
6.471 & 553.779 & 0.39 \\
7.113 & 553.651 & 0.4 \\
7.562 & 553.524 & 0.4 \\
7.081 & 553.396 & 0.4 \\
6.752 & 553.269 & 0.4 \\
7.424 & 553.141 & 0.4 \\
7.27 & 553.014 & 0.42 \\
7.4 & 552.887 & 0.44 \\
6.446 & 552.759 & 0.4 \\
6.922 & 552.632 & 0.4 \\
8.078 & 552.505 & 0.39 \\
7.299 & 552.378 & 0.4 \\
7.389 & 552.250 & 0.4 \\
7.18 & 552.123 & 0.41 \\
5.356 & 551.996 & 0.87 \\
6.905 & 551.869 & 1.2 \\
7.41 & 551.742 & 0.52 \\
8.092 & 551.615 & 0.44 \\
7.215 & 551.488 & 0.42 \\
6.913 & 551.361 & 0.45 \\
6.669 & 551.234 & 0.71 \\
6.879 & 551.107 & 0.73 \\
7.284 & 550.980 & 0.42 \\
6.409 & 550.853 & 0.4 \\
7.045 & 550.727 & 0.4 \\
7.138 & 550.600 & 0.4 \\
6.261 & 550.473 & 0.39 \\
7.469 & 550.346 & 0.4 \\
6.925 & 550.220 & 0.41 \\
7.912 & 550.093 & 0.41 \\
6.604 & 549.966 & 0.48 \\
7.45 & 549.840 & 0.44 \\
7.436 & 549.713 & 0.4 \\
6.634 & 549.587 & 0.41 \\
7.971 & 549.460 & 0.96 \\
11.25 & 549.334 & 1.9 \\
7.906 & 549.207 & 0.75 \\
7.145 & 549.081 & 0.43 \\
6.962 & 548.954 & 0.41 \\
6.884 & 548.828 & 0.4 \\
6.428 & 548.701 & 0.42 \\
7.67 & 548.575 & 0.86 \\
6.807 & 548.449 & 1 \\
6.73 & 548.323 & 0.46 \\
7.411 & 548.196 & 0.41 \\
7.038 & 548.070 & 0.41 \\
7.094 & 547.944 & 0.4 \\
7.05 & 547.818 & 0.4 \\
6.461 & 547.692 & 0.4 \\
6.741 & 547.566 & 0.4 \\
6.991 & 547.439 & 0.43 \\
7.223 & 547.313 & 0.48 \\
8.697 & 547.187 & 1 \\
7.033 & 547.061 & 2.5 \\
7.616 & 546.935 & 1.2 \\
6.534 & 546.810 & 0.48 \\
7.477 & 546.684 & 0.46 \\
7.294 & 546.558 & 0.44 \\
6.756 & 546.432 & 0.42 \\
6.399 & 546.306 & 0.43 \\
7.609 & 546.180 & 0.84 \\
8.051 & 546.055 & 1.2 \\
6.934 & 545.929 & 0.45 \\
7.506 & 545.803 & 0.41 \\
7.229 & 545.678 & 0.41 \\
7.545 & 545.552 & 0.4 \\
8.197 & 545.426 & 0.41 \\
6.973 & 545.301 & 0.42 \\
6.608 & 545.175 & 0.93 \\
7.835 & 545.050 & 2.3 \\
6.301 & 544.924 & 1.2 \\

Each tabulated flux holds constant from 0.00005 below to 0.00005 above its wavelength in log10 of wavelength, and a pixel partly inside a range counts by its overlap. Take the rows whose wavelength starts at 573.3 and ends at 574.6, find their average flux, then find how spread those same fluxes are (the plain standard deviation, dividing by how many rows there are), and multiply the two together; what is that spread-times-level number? 4.1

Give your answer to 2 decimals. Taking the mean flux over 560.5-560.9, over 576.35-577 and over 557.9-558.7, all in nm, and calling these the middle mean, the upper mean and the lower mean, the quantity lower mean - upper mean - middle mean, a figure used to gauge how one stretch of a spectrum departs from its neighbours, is -7.79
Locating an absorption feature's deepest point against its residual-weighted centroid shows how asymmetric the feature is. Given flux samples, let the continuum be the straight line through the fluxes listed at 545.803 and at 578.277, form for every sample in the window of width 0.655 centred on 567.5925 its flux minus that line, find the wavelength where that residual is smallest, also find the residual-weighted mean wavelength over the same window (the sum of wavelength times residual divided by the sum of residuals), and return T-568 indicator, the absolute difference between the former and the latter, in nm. 0.12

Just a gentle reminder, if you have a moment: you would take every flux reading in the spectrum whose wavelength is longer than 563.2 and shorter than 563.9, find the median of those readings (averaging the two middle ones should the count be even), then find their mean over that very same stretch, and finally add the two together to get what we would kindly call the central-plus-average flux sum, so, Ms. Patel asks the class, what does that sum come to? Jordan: 14.6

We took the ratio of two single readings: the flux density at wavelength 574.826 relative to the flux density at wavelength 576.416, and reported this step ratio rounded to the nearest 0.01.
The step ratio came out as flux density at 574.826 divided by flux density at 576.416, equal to 1.08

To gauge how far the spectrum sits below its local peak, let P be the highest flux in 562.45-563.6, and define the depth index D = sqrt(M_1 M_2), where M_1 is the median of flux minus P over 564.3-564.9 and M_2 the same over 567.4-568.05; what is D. 0.19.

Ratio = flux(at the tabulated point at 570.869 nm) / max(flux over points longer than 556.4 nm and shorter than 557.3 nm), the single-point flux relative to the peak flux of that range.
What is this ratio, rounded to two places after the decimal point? 0.93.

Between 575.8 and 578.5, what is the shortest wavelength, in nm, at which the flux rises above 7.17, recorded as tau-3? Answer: 575.885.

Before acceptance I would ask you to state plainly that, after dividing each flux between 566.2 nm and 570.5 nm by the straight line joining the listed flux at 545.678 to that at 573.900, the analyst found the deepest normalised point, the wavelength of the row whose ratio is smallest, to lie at 569.031 nm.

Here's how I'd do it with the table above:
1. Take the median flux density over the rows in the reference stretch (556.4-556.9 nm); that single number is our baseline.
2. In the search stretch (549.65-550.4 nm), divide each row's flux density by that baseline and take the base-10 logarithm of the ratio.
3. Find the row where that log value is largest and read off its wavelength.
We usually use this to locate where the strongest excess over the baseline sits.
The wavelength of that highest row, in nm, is 550.093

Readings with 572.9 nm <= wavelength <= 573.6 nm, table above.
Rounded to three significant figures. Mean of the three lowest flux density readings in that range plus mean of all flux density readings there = 15.4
